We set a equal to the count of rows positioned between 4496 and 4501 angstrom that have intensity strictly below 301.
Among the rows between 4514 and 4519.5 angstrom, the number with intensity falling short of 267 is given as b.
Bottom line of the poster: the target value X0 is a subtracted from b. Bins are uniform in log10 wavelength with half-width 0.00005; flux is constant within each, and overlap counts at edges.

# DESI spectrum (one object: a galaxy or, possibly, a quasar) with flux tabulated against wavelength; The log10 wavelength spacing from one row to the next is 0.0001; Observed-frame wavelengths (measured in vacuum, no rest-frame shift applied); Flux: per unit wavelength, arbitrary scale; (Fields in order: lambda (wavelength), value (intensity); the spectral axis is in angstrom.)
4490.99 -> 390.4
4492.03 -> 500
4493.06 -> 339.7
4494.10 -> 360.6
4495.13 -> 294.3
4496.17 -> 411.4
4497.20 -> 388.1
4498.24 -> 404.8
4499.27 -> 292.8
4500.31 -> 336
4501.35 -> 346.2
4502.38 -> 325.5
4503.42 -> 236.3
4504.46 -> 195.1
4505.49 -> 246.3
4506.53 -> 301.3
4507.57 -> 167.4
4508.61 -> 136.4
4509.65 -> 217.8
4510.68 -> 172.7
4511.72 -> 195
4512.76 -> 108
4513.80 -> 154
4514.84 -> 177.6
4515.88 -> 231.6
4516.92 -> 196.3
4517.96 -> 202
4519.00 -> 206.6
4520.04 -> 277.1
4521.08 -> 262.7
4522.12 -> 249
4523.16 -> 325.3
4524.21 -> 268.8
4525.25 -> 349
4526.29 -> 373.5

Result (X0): 4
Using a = 1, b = 5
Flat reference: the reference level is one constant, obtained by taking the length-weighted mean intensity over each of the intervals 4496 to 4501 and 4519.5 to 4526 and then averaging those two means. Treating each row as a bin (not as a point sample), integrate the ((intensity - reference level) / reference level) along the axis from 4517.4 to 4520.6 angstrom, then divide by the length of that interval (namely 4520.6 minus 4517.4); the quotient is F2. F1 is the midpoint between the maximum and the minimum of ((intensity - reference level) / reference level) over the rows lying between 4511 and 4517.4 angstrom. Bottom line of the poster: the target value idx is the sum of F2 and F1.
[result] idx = -0.8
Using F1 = -0.48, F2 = -0.30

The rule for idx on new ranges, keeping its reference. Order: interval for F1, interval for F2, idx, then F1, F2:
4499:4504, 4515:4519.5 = -0.5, -0.11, -0.37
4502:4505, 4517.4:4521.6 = -0.5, -0.20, -0.28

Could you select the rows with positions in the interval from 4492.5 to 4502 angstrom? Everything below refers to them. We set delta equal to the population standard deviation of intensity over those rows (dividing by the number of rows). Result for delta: 41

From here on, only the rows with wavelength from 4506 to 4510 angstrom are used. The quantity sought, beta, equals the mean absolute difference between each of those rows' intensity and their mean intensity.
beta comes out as 54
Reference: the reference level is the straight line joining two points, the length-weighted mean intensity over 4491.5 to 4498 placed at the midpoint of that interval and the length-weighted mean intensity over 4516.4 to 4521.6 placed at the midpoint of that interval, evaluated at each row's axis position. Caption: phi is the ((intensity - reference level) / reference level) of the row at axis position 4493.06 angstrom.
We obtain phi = -0.14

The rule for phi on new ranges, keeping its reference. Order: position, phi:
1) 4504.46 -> -0.39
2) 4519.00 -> -0.10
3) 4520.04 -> 0.25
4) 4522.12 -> 0.19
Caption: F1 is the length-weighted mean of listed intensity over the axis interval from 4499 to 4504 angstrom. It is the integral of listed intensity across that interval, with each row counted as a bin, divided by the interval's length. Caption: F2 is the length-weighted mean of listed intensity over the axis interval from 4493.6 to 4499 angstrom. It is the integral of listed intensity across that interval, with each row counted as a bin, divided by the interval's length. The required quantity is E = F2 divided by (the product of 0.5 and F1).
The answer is 2.4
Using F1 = 306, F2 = 369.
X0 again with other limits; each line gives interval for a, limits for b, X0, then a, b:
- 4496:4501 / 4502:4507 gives 2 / 1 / 3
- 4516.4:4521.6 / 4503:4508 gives -1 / 5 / 4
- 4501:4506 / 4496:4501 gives -3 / 3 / 0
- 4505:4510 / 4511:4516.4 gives 1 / 4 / 5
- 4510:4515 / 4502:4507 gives -2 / 5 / 3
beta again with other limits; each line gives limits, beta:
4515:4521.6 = 28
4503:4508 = 38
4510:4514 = 26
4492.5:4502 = 34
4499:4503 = 16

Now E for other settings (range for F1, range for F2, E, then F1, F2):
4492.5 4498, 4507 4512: 1.0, 362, 178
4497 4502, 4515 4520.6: 1.3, 351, 220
